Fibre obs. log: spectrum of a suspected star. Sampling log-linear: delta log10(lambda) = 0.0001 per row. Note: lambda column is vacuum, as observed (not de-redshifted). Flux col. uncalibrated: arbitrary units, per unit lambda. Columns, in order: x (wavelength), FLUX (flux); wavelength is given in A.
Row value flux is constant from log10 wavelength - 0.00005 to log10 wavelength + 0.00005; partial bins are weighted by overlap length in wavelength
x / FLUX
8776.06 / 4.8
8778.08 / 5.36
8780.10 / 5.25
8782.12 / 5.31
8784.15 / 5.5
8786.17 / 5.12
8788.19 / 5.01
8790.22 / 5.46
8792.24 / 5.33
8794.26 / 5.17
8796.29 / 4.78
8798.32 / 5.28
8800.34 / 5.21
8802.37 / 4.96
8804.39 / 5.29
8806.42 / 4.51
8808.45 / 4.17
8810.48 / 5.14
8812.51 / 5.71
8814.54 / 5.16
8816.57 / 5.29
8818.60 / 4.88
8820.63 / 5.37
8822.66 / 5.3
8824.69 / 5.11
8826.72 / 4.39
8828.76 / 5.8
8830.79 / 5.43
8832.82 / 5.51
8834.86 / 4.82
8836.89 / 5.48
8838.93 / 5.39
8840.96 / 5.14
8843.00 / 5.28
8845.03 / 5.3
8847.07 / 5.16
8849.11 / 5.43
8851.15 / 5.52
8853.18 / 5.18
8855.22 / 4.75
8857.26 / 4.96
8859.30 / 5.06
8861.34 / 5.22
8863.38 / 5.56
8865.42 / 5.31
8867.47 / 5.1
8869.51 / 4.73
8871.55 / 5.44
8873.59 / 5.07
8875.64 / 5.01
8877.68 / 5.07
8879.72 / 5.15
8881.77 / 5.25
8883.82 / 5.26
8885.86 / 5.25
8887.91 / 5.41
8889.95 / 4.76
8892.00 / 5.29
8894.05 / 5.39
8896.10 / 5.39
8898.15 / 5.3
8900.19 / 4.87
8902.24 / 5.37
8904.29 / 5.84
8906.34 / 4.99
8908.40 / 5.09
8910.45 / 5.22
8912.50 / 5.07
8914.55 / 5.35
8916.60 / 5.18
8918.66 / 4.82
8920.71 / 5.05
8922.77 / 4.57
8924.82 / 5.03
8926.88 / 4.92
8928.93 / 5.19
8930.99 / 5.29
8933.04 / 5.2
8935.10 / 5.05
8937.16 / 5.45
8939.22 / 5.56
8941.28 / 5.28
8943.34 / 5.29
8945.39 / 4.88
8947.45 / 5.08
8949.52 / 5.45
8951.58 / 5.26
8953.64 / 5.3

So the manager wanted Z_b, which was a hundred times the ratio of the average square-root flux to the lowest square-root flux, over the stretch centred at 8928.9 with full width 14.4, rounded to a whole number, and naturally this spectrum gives 105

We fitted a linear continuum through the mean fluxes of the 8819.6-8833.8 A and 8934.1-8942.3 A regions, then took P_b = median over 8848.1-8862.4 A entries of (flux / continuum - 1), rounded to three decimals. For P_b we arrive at -0.020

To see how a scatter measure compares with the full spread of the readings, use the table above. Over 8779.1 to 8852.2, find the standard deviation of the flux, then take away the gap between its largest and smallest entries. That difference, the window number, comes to -1.29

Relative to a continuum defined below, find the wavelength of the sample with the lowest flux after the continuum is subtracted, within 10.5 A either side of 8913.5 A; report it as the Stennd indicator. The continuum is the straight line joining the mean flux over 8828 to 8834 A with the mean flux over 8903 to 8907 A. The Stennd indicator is 8922.77 A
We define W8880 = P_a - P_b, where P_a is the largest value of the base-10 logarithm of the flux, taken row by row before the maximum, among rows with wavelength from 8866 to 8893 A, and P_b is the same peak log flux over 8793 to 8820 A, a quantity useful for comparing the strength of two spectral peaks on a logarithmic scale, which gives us -0.021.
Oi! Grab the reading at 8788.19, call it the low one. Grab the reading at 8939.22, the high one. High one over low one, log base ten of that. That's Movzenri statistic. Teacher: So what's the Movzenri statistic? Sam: 0.05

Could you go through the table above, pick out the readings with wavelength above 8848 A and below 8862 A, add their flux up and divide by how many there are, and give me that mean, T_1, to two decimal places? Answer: 5.16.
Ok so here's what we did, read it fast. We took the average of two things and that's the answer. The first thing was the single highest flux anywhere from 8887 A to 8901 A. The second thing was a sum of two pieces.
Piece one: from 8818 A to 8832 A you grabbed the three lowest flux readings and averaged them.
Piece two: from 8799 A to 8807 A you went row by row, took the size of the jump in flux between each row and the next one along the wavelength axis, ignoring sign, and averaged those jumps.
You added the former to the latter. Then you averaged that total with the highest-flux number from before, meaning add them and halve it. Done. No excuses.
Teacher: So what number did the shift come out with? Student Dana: 5.33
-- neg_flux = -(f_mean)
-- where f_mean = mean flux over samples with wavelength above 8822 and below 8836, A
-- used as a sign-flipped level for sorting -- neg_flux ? -5.19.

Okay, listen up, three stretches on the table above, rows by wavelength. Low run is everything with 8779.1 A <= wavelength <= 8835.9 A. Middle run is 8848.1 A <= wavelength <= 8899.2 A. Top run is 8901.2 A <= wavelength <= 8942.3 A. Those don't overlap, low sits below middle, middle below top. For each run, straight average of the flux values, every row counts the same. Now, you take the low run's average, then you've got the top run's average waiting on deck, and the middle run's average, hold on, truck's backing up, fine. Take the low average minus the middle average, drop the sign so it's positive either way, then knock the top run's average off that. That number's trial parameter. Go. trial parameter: -5.13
